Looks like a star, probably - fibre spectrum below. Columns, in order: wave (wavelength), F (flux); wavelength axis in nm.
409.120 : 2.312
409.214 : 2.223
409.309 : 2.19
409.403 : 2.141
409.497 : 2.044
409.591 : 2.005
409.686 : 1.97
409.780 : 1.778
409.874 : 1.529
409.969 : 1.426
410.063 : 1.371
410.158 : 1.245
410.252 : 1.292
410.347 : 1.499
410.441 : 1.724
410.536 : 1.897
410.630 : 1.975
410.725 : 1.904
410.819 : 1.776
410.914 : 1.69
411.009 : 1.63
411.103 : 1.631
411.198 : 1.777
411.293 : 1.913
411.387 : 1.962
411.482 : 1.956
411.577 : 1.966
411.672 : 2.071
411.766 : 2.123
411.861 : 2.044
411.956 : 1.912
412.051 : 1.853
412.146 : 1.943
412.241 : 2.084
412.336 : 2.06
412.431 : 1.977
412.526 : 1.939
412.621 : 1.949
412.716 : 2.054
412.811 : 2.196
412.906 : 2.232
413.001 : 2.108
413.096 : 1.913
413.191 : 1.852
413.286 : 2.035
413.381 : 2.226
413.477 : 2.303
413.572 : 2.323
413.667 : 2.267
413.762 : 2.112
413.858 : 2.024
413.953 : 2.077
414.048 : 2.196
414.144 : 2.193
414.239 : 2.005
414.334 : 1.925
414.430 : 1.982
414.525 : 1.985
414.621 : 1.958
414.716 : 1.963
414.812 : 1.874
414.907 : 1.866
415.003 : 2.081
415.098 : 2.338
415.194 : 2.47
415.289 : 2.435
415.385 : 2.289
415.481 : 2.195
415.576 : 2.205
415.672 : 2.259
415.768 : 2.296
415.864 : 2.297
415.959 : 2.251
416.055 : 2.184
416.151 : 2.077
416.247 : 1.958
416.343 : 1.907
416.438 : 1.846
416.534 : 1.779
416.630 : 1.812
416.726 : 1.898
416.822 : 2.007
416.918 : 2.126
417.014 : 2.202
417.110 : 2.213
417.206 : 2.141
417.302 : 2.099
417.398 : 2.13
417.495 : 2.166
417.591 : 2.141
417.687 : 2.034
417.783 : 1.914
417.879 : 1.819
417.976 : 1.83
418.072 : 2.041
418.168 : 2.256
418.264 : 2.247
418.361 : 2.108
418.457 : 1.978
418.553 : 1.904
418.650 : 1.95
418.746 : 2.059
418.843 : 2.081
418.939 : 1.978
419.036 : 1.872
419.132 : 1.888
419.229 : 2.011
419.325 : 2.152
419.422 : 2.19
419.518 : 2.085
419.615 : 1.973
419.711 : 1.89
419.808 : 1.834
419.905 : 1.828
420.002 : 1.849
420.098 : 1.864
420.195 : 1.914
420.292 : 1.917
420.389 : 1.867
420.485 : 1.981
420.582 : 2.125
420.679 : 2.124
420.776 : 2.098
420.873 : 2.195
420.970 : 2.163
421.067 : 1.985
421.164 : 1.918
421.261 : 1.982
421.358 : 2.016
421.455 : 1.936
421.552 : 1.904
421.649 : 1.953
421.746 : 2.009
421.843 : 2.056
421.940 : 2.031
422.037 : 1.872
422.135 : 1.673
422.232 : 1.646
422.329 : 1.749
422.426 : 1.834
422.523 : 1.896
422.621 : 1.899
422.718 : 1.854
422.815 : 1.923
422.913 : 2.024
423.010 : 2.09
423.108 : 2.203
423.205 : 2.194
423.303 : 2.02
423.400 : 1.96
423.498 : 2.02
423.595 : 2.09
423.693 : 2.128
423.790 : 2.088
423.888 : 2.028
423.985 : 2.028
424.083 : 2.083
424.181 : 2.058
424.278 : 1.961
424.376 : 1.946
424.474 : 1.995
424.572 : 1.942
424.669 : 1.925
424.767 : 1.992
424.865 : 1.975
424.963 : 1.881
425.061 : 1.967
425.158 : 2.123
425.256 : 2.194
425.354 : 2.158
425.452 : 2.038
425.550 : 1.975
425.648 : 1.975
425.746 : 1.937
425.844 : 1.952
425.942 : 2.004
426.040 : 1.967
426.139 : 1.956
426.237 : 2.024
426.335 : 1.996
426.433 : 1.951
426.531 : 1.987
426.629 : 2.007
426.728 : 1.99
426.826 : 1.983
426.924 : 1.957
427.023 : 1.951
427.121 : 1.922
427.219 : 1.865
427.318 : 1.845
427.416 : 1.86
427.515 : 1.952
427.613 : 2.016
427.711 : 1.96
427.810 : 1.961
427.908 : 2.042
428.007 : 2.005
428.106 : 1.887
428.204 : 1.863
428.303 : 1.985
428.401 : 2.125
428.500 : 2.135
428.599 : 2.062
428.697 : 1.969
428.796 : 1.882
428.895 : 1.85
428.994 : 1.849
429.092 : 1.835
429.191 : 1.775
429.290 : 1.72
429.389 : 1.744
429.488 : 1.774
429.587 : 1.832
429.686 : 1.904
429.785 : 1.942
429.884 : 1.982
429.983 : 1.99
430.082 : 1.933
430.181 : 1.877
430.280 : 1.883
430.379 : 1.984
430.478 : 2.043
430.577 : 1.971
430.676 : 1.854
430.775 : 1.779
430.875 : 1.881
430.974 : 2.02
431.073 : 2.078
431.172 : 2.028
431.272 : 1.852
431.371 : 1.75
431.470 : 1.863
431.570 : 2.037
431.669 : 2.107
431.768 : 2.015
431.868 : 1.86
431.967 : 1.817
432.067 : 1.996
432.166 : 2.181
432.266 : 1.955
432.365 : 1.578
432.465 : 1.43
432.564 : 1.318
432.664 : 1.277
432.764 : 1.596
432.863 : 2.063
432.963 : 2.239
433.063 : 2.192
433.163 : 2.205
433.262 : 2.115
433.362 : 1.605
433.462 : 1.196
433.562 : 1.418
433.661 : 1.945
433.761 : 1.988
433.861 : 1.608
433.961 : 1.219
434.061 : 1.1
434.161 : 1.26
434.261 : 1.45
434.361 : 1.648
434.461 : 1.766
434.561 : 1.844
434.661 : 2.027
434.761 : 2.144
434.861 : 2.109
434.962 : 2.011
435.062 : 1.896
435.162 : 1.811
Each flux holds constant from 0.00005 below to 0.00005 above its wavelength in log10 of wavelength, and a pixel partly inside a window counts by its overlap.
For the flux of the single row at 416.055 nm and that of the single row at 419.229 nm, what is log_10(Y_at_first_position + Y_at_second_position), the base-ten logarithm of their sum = 0.62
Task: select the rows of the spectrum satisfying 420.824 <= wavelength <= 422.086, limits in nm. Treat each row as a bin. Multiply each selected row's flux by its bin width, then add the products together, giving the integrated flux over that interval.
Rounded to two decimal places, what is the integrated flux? 2.53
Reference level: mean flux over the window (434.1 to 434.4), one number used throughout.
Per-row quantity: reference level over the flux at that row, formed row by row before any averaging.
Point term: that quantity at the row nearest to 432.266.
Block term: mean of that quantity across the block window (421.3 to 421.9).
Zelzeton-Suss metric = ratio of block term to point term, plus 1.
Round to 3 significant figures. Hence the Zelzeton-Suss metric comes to 1.99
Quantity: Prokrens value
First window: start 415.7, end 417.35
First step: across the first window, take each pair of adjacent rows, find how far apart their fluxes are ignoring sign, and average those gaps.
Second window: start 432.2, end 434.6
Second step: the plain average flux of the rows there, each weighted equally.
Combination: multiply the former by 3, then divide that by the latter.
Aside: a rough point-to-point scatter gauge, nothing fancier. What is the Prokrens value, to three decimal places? 0.120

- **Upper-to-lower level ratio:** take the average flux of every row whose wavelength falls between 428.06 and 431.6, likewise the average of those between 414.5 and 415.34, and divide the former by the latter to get 0.91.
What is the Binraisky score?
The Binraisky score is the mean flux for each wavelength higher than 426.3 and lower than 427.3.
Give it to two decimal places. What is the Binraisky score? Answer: 1.96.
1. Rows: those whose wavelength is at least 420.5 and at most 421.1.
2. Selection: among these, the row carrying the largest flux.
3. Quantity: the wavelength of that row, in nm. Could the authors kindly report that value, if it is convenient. 420.873 nm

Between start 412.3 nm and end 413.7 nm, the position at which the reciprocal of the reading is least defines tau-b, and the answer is 413.572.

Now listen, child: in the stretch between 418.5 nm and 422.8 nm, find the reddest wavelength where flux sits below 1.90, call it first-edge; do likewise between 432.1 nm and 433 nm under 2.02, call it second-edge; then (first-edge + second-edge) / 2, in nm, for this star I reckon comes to 427.74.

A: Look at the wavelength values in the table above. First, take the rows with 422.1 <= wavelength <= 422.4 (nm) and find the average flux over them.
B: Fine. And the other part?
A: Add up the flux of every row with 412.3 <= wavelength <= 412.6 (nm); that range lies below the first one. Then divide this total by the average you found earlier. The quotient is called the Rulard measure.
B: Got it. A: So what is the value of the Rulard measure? 3.5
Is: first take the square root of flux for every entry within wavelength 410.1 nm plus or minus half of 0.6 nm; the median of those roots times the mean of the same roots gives 1.40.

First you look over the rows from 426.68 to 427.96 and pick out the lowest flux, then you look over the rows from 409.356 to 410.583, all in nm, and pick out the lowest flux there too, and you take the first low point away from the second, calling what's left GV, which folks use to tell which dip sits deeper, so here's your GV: -0.6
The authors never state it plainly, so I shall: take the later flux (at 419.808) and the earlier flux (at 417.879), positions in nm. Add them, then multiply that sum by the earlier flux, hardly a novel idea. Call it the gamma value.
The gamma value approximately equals 6.64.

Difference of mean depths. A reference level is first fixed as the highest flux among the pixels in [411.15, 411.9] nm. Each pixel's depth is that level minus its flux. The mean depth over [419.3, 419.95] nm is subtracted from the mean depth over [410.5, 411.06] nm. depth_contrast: 0.18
